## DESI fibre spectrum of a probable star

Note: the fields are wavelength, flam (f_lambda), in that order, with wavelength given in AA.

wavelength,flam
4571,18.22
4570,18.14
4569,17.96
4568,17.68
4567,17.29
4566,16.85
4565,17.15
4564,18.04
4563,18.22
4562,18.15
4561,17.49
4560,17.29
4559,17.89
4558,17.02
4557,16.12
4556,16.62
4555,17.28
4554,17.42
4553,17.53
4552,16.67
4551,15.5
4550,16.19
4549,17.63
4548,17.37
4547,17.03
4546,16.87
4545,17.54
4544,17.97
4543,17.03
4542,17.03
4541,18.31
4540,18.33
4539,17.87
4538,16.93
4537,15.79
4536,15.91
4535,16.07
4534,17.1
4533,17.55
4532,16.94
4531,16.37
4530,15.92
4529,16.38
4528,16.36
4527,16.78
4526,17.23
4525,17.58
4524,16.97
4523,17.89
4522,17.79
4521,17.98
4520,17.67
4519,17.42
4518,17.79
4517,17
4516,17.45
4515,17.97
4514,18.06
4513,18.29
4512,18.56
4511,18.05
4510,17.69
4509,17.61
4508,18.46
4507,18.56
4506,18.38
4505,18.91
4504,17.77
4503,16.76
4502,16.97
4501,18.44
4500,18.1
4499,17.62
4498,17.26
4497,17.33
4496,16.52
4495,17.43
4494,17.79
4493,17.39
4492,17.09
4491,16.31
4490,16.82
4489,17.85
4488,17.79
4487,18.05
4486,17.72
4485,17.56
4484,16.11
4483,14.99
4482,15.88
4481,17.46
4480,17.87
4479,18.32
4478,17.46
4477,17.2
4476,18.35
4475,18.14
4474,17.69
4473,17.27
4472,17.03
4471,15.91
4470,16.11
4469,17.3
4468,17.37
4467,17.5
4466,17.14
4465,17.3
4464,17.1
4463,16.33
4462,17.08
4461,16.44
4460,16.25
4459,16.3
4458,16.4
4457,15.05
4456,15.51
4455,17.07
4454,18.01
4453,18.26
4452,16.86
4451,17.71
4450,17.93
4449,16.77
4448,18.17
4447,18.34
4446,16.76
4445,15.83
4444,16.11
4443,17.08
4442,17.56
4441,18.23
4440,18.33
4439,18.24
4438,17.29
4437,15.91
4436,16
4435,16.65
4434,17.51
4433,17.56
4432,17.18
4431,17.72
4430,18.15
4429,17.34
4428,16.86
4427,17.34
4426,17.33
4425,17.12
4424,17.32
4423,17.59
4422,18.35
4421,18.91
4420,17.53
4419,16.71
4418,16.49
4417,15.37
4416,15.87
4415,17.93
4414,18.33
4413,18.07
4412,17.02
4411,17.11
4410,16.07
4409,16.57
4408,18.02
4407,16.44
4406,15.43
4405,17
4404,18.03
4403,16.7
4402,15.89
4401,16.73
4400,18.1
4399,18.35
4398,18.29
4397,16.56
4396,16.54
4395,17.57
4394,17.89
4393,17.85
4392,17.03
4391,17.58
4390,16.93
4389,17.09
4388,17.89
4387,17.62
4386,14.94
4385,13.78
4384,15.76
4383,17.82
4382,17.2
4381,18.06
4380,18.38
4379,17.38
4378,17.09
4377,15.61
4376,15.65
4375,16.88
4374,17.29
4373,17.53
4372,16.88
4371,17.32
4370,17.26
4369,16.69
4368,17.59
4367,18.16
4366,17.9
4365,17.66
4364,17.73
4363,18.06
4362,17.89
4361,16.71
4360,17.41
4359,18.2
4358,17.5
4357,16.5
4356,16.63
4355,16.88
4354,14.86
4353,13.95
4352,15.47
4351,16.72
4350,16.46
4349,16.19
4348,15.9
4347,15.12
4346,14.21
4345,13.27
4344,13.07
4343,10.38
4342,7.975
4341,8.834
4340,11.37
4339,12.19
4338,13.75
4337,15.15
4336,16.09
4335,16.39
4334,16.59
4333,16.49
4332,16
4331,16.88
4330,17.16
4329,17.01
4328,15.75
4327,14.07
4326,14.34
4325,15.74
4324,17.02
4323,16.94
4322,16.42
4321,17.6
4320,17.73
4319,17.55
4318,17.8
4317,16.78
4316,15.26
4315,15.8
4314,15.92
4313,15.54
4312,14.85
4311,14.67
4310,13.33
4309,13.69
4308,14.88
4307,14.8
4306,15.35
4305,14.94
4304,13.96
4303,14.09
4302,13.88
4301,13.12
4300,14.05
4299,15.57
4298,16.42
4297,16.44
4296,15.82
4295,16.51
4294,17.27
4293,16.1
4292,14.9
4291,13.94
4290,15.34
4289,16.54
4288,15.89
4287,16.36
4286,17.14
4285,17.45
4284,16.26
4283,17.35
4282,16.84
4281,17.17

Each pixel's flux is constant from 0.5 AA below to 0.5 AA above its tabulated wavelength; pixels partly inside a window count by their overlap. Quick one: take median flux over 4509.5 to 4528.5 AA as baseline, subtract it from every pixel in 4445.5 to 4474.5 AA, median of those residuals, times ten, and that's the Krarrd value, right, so -6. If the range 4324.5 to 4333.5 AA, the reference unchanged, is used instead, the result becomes -17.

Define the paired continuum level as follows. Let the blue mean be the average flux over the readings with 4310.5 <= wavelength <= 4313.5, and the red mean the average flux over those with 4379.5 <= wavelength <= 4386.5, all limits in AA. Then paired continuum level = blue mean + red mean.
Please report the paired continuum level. 31.6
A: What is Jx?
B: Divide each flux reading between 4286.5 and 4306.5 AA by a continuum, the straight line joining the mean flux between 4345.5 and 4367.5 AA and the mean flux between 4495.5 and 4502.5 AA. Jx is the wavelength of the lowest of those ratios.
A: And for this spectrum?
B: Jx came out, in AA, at 4301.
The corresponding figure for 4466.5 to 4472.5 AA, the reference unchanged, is 4471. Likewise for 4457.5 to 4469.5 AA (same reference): 4460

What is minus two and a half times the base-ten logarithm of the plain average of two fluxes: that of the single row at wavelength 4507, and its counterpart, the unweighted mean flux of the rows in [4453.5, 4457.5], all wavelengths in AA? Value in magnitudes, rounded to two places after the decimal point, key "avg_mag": -3.11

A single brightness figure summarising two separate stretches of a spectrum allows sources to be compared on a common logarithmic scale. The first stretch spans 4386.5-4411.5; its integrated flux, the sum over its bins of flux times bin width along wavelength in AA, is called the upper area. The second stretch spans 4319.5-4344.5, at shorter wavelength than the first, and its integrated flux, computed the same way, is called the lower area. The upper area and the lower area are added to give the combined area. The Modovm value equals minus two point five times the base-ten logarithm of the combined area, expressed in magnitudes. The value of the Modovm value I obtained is -7.26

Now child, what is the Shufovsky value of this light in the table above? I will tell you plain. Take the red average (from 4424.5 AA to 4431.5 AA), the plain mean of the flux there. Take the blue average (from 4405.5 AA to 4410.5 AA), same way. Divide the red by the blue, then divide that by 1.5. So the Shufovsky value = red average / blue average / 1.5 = 0.70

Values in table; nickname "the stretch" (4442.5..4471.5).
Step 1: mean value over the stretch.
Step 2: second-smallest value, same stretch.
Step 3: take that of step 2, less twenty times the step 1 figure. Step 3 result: -322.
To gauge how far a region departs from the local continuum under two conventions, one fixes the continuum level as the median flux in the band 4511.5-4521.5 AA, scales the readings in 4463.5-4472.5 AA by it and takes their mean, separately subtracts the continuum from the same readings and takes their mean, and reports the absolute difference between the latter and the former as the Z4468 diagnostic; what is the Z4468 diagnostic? 1.9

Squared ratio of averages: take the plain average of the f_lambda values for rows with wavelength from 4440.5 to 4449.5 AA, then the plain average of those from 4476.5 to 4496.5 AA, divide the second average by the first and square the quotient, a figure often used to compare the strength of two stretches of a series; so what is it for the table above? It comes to 1.00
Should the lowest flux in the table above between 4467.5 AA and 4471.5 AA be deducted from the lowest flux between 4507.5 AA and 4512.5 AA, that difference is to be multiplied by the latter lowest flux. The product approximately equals 30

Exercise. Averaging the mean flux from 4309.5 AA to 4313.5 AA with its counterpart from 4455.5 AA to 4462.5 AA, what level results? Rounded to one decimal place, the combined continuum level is 15.4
